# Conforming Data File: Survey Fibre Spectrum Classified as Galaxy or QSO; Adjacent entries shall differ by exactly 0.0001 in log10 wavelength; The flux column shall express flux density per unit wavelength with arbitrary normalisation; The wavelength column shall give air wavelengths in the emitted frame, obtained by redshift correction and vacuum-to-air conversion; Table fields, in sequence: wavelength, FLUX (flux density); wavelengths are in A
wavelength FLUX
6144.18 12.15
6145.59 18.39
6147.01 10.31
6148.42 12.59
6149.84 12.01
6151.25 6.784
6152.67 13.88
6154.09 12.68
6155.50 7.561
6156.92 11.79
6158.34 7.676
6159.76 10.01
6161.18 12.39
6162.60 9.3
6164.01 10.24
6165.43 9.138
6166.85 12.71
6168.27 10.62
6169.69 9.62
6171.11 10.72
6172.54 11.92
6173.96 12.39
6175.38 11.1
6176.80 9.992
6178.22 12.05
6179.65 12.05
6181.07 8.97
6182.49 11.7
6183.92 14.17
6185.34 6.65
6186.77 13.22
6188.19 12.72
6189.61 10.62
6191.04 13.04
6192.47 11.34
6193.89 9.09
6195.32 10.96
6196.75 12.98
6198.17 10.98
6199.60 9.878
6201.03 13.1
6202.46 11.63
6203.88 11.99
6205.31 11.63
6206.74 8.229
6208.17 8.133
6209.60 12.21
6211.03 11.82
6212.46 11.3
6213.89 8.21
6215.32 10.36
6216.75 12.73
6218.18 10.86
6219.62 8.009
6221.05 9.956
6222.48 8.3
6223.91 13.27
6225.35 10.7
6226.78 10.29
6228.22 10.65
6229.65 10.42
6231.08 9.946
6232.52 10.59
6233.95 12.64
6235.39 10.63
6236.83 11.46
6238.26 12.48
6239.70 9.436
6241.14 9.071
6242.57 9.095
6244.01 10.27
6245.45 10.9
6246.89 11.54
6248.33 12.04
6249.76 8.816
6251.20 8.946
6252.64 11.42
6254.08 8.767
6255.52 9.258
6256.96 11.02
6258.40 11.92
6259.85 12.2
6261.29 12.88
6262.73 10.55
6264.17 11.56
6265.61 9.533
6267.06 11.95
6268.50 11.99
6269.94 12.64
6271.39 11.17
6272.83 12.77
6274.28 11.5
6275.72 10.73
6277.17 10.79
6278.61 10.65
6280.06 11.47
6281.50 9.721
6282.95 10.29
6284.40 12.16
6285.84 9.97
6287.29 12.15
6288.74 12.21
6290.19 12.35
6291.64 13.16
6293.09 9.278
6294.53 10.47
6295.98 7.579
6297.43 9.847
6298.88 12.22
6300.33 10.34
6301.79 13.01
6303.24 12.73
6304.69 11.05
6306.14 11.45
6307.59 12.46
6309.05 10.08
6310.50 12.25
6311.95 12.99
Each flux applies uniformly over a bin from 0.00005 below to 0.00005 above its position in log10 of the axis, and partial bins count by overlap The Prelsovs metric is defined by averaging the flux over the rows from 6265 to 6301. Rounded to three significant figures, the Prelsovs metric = 11.1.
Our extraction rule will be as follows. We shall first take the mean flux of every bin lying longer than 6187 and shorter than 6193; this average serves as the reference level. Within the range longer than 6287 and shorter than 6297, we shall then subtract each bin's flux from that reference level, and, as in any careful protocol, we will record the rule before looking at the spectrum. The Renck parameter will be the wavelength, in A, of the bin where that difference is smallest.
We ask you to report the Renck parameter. 6291.64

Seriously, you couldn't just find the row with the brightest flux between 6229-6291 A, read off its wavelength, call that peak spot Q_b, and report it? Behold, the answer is 6261.29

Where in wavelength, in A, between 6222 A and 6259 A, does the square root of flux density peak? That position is 6223.91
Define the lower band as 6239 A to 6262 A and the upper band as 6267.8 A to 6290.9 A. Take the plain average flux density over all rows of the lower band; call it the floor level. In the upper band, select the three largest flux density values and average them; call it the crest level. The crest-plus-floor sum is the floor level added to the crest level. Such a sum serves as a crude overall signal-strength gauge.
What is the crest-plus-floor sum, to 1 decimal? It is 23.1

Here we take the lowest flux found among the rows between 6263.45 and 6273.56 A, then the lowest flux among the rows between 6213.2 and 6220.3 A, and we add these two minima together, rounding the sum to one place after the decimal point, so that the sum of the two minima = 17.5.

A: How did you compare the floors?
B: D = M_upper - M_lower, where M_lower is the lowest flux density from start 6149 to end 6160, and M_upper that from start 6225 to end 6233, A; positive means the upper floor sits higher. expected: 3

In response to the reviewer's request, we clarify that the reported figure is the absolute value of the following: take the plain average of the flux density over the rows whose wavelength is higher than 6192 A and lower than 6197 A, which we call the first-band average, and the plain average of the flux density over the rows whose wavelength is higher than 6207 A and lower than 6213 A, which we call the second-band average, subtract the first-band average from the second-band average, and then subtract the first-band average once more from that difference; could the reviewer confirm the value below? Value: 11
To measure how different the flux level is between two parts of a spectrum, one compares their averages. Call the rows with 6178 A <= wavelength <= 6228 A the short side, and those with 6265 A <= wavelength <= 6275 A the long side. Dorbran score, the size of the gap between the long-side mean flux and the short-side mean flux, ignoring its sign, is 0.7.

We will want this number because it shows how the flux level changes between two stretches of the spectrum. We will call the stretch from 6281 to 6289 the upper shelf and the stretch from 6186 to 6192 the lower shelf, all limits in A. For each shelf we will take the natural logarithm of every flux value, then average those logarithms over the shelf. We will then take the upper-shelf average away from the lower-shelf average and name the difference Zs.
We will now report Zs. 0.11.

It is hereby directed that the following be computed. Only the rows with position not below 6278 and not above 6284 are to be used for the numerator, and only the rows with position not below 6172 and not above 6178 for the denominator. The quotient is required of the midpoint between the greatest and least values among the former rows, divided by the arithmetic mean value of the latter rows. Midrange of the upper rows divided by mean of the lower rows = 0.93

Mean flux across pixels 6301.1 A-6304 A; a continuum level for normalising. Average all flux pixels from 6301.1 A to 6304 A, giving 12.9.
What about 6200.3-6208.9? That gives 10.8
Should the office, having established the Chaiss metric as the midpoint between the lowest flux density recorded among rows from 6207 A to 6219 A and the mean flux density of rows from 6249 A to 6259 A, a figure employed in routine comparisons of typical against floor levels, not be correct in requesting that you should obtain 9.1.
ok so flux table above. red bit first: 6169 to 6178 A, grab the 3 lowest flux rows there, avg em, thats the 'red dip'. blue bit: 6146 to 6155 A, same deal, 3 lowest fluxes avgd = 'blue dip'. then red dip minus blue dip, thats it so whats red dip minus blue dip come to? 0.41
